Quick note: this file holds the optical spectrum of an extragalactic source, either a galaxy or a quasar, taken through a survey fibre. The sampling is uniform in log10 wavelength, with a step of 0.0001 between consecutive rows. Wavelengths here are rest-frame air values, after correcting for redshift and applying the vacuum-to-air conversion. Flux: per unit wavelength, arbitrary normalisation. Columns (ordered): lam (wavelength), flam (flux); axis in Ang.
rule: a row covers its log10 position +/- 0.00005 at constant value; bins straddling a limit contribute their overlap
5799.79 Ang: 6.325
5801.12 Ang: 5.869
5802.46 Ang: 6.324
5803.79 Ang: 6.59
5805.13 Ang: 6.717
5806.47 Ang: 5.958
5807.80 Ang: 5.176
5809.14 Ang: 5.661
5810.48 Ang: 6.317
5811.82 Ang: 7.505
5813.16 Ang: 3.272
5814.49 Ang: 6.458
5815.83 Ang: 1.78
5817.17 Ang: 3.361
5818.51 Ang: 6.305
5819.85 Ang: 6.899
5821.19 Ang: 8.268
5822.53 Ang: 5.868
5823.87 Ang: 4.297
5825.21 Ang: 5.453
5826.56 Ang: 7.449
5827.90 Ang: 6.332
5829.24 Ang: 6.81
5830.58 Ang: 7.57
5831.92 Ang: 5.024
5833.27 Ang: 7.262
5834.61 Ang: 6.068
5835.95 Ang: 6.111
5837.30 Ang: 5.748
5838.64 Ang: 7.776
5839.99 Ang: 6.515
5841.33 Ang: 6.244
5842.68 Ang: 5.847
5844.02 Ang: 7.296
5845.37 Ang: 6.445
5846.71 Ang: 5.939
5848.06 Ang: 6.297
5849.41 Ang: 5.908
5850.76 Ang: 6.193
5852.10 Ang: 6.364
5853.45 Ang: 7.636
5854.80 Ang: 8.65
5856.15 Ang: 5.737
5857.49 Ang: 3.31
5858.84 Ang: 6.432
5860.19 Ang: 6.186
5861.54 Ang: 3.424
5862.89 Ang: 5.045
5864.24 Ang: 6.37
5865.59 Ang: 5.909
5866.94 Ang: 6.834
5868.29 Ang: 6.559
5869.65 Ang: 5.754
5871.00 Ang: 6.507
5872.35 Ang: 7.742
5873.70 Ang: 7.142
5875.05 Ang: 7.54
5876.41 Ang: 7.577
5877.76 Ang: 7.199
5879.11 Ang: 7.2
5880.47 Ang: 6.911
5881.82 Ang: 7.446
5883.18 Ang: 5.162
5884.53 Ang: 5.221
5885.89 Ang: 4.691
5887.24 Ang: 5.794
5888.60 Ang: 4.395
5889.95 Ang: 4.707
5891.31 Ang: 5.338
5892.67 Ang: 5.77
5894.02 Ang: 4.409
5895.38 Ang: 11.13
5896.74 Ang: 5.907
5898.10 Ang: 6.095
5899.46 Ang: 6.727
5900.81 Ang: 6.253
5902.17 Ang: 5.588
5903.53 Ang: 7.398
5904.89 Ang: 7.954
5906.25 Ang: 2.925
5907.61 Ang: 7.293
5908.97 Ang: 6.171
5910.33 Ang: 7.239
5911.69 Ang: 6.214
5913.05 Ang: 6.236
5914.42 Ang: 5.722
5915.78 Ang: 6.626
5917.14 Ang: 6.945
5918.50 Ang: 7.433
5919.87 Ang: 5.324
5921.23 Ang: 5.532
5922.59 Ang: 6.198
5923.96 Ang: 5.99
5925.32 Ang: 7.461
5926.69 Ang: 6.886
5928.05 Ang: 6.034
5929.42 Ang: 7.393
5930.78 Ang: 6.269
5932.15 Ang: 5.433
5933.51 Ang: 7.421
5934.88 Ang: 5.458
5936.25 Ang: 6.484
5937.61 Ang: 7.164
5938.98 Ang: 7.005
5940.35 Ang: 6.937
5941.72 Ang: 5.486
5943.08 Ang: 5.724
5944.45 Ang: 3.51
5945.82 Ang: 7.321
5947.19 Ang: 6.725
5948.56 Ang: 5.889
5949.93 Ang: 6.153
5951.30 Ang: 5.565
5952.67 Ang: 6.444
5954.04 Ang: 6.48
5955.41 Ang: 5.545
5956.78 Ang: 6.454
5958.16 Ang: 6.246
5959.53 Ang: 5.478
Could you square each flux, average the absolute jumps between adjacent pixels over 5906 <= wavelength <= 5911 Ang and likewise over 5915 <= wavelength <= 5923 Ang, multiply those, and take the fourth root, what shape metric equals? 3.9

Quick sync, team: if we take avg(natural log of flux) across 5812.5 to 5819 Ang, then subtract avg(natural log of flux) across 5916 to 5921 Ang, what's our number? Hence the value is -0.54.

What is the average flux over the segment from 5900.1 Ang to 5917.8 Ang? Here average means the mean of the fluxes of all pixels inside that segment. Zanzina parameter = 6.35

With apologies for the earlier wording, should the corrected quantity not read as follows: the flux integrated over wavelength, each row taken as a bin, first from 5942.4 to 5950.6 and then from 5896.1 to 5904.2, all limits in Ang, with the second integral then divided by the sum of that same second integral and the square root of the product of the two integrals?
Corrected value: 0.508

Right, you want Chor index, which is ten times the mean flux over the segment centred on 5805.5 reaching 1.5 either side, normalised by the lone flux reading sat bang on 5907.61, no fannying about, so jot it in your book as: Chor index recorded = 8.7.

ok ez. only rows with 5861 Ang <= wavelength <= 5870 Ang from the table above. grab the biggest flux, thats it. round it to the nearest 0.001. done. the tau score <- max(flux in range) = 6.834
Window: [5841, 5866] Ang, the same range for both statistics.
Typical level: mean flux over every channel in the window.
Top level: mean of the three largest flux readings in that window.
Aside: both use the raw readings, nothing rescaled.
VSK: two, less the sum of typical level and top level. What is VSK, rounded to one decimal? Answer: -11.9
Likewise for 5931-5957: -11.5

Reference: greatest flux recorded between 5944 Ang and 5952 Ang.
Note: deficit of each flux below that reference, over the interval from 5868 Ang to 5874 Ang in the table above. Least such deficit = -0.42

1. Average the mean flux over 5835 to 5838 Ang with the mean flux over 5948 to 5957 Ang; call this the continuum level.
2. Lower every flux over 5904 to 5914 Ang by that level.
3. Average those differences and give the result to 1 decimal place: 0.3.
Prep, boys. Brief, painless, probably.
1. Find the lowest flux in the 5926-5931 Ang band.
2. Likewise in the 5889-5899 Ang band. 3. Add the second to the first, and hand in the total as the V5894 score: 10.4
